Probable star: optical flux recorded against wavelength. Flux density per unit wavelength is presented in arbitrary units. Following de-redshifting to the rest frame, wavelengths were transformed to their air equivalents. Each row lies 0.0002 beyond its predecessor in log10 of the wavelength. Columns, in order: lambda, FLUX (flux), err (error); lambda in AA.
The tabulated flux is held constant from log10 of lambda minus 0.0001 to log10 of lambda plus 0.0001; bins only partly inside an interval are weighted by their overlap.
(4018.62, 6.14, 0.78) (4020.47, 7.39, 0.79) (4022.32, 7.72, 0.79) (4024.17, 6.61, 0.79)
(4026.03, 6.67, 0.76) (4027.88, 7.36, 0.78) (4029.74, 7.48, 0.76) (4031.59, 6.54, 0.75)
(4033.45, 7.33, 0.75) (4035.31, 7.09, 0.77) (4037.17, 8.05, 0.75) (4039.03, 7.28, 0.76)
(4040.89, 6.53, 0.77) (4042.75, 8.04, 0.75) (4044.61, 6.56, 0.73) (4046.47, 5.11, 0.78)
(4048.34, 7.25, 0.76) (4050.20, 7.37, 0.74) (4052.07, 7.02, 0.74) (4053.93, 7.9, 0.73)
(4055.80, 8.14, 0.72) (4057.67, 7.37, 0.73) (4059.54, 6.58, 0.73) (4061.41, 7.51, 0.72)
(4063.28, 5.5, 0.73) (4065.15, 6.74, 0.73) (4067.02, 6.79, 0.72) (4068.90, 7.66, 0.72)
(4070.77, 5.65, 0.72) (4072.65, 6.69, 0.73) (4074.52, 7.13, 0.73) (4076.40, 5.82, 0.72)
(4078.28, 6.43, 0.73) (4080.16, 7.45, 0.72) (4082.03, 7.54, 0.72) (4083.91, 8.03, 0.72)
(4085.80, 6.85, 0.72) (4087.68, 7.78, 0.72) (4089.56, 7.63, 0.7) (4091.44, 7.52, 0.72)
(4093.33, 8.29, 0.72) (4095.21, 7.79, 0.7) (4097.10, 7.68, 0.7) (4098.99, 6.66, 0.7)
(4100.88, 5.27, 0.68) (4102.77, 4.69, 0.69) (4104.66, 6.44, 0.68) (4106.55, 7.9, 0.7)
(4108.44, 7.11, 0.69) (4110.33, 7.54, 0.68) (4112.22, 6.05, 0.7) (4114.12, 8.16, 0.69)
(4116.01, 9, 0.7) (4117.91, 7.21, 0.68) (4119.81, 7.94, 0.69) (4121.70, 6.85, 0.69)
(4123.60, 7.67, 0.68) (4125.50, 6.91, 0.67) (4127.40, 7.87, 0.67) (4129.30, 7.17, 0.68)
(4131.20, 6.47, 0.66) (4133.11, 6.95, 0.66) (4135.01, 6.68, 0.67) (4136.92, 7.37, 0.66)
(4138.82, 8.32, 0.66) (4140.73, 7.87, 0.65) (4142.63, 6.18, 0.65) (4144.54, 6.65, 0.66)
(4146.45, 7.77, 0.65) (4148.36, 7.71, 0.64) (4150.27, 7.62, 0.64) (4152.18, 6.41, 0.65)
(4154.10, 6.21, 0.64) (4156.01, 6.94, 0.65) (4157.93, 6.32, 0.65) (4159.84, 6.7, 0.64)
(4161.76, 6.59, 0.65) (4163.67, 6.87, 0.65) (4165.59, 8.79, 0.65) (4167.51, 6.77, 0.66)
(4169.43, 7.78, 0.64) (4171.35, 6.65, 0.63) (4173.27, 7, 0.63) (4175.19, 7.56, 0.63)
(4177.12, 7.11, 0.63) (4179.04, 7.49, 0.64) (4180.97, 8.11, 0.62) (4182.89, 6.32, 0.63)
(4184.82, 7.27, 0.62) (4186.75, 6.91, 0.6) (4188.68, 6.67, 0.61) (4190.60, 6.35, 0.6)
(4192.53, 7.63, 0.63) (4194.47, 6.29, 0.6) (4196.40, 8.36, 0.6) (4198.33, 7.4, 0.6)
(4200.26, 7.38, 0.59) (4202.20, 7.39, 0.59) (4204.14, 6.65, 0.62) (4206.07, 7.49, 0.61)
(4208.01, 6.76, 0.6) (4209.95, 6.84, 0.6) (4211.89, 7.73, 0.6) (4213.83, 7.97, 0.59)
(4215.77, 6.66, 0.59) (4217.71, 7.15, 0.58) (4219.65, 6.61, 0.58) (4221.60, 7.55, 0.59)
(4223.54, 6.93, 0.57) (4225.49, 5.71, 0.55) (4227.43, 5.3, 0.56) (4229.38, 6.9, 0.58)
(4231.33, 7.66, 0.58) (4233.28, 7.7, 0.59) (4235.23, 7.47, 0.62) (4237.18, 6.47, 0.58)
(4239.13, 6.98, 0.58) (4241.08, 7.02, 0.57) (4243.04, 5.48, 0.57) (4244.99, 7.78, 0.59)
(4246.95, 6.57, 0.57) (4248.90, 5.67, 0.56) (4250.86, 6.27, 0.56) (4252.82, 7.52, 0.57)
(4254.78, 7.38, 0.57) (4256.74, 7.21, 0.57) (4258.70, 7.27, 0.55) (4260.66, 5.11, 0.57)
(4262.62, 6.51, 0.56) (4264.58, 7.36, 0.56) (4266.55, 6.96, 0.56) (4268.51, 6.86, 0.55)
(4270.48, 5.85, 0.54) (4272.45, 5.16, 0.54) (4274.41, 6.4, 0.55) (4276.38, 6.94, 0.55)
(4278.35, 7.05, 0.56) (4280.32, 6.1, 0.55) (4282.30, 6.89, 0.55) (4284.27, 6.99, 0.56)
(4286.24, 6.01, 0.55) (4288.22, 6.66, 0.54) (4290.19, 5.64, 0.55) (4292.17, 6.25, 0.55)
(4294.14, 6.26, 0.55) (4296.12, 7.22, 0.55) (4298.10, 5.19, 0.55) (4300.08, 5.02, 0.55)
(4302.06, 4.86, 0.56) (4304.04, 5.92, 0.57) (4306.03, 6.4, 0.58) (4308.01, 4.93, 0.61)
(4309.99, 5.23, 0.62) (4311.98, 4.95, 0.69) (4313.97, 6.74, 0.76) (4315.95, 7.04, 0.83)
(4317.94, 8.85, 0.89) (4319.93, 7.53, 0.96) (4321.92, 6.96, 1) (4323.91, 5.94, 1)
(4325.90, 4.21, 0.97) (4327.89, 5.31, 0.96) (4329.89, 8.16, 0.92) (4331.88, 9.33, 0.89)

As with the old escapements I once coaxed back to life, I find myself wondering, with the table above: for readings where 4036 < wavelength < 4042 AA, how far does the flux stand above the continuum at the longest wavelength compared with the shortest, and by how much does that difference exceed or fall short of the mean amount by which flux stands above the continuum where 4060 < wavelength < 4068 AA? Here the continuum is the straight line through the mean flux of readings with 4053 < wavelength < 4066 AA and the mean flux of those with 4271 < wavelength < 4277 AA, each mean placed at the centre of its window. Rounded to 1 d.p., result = -1.1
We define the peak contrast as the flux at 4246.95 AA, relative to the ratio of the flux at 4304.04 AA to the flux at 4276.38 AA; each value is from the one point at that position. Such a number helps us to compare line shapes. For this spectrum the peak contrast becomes 7.7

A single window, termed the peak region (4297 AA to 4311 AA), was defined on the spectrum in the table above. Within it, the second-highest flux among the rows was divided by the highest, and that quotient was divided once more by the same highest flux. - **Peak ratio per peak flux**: 0.145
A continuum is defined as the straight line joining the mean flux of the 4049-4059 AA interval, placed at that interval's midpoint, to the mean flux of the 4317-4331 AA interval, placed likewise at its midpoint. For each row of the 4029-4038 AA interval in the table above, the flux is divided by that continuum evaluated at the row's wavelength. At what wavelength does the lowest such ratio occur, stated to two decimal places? 4031.59 AA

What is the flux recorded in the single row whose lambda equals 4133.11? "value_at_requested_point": 6.95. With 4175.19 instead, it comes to 7.56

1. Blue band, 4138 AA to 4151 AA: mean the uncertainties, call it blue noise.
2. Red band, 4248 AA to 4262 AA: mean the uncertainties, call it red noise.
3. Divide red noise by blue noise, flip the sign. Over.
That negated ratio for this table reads -0.87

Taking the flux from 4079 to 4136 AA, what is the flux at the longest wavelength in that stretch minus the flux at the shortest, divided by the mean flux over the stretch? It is -0.11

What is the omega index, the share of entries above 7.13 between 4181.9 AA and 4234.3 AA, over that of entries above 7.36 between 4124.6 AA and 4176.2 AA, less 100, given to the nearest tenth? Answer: -98.7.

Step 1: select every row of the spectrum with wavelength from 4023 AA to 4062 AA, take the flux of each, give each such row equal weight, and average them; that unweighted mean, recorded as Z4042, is 7.1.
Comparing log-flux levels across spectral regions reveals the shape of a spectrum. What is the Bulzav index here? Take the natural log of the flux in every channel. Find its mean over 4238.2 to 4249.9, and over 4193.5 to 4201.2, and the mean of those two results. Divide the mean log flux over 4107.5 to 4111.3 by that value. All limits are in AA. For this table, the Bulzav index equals 1.03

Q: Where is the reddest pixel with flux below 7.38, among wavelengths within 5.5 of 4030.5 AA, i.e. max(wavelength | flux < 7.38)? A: 4035.31 AA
